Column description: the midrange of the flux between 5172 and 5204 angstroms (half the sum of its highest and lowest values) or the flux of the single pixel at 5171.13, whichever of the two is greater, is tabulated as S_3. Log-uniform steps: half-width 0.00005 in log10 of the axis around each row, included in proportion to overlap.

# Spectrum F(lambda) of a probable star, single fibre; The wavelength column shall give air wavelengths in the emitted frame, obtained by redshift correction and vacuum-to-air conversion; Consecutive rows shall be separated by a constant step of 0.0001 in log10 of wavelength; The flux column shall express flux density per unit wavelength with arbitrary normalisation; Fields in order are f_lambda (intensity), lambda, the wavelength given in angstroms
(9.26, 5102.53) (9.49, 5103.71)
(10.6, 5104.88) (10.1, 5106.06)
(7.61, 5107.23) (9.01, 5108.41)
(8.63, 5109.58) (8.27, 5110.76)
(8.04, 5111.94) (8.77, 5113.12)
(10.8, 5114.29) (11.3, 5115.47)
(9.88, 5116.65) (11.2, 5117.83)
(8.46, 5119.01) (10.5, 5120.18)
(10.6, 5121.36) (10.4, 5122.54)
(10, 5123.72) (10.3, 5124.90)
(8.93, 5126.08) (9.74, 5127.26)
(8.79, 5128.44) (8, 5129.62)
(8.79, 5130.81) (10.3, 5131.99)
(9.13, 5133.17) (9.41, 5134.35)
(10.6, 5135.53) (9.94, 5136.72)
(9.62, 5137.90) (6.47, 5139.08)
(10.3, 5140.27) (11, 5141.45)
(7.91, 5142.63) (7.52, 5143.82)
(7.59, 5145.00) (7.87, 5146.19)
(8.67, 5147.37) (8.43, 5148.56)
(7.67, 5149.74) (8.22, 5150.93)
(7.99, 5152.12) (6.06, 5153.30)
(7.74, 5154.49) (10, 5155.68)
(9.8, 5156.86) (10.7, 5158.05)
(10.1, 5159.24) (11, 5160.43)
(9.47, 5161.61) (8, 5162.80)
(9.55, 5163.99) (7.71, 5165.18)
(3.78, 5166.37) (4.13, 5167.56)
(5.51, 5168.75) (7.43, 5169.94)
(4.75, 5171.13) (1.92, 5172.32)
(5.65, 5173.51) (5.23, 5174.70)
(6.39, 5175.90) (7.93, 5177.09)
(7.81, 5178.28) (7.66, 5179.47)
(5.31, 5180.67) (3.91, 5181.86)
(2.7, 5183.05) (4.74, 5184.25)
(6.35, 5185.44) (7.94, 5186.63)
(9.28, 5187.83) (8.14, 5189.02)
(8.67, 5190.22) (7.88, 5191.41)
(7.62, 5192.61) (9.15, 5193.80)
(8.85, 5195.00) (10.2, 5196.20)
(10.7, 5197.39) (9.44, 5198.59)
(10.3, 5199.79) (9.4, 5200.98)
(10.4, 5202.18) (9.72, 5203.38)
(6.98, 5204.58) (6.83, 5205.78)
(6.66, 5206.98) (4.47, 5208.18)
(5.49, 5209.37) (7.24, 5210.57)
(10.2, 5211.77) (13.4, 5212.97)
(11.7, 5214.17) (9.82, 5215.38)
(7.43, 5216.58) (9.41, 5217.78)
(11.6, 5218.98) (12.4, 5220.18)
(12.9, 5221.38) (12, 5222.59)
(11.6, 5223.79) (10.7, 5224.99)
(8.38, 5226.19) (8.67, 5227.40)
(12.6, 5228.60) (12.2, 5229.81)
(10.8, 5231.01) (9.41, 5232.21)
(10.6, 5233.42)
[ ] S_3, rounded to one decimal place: 6.3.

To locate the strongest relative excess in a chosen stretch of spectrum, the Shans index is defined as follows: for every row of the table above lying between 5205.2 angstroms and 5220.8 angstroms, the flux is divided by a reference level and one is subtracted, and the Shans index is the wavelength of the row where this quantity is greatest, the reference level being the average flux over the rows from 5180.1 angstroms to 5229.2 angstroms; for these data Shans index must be 5212.97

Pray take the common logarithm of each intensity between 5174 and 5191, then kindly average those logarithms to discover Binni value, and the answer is 0.80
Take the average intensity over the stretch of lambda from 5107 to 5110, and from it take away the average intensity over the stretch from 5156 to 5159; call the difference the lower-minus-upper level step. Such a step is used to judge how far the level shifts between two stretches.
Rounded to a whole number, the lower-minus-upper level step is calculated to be -2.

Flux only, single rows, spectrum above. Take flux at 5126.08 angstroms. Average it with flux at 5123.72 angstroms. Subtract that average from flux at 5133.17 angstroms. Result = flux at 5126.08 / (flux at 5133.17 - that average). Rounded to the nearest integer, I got -27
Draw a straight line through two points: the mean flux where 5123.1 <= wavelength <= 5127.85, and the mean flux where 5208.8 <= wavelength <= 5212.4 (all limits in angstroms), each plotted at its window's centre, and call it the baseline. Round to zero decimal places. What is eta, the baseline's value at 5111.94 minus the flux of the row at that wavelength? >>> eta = 2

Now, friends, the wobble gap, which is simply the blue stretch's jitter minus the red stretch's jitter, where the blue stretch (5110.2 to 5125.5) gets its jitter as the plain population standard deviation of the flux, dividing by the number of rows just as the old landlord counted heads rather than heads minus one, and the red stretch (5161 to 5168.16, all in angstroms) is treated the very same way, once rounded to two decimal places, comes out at -1.25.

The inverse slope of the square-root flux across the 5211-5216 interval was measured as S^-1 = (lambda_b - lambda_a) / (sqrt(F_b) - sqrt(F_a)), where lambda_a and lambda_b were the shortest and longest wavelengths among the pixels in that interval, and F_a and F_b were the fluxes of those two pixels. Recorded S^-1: -60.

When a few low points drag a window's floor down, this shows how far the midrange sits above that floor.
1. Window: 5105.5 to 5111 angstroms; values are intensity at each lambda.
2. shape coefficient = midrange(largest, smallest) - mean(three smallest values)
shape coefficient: 0.7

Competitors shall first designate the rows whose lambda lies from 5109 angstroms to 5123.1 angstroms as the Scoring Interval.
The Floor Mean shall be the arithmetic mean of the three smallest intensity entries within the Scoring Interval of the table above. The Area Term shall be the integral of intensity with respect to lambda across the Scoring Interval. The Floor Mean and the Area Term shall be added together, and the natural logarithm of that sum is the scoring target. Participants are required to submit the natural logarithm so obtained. 4.98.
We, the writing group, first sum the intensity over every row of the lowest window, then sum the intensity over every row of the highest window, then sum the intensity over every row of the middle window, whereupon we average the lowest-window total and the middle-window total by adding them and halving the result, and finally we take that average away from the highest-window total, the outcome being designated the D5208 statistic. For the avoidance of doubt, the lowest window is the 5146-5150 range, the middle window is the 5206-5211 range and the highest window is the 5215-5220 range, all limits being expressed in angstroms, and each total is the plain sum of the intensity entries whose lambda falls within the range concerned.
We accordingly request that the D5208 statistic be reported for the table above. 10.0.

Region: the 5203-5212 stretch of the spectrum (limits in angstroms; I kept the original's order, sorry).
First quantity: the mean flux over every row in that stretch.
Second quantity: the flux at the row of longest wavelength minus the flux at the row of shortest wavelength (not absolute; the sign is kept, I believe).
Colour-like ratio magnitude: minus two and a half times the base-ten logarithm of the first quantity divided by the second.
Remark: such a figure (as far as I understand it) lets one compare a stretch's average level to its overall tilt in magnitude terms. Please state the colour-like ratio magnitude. -2.9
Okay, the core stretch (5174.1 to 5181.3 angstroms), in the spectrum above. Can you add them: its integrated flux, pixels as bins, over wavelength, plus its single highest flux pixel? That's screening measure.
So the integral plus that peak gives 56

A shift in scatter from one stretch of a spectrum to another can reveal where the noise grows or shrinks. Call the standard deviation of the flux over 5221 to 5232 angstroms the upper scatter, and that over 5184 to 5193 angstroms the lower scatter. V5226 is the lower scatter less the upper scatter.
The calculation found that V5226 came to -0.2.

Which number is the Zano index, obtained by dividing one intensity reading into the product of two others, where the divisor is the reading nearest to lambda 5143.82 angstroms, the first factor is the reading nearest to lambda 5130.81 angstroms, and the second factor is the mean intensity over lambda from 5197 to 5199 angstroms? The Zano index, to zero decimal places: 12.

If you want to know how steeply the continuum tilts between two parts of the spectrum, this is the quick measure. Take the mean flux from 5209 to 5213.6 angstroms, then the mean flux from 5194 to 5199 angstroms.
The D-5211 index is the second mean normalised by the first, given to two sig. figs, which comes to 1.1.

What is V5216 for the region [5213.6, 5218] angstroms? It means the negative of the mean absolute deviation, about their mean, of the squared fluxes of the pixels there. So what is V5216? -22.4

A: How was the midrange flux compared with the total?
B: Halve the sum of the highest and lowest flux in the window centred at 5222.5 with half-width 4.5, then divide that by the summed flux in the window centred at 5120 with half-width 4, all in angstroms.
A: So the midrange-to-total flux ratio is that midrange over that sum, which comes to 0.150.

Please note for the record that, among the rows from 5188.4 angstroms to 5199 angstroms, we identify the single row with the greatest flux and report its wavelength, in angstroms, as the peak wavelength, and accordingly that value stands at 5197.39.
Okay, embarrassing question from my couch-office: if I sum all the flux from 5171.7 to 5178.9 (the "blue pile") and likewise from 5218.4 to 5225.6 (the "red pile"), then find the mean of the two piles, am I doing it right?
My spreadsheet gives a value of 53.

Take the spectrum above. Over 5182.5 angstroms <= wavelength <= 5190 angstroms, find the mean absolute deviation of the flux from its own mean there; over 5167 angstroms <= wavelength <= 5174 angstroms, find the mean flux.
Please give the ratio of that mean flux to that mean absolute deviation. 2.5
